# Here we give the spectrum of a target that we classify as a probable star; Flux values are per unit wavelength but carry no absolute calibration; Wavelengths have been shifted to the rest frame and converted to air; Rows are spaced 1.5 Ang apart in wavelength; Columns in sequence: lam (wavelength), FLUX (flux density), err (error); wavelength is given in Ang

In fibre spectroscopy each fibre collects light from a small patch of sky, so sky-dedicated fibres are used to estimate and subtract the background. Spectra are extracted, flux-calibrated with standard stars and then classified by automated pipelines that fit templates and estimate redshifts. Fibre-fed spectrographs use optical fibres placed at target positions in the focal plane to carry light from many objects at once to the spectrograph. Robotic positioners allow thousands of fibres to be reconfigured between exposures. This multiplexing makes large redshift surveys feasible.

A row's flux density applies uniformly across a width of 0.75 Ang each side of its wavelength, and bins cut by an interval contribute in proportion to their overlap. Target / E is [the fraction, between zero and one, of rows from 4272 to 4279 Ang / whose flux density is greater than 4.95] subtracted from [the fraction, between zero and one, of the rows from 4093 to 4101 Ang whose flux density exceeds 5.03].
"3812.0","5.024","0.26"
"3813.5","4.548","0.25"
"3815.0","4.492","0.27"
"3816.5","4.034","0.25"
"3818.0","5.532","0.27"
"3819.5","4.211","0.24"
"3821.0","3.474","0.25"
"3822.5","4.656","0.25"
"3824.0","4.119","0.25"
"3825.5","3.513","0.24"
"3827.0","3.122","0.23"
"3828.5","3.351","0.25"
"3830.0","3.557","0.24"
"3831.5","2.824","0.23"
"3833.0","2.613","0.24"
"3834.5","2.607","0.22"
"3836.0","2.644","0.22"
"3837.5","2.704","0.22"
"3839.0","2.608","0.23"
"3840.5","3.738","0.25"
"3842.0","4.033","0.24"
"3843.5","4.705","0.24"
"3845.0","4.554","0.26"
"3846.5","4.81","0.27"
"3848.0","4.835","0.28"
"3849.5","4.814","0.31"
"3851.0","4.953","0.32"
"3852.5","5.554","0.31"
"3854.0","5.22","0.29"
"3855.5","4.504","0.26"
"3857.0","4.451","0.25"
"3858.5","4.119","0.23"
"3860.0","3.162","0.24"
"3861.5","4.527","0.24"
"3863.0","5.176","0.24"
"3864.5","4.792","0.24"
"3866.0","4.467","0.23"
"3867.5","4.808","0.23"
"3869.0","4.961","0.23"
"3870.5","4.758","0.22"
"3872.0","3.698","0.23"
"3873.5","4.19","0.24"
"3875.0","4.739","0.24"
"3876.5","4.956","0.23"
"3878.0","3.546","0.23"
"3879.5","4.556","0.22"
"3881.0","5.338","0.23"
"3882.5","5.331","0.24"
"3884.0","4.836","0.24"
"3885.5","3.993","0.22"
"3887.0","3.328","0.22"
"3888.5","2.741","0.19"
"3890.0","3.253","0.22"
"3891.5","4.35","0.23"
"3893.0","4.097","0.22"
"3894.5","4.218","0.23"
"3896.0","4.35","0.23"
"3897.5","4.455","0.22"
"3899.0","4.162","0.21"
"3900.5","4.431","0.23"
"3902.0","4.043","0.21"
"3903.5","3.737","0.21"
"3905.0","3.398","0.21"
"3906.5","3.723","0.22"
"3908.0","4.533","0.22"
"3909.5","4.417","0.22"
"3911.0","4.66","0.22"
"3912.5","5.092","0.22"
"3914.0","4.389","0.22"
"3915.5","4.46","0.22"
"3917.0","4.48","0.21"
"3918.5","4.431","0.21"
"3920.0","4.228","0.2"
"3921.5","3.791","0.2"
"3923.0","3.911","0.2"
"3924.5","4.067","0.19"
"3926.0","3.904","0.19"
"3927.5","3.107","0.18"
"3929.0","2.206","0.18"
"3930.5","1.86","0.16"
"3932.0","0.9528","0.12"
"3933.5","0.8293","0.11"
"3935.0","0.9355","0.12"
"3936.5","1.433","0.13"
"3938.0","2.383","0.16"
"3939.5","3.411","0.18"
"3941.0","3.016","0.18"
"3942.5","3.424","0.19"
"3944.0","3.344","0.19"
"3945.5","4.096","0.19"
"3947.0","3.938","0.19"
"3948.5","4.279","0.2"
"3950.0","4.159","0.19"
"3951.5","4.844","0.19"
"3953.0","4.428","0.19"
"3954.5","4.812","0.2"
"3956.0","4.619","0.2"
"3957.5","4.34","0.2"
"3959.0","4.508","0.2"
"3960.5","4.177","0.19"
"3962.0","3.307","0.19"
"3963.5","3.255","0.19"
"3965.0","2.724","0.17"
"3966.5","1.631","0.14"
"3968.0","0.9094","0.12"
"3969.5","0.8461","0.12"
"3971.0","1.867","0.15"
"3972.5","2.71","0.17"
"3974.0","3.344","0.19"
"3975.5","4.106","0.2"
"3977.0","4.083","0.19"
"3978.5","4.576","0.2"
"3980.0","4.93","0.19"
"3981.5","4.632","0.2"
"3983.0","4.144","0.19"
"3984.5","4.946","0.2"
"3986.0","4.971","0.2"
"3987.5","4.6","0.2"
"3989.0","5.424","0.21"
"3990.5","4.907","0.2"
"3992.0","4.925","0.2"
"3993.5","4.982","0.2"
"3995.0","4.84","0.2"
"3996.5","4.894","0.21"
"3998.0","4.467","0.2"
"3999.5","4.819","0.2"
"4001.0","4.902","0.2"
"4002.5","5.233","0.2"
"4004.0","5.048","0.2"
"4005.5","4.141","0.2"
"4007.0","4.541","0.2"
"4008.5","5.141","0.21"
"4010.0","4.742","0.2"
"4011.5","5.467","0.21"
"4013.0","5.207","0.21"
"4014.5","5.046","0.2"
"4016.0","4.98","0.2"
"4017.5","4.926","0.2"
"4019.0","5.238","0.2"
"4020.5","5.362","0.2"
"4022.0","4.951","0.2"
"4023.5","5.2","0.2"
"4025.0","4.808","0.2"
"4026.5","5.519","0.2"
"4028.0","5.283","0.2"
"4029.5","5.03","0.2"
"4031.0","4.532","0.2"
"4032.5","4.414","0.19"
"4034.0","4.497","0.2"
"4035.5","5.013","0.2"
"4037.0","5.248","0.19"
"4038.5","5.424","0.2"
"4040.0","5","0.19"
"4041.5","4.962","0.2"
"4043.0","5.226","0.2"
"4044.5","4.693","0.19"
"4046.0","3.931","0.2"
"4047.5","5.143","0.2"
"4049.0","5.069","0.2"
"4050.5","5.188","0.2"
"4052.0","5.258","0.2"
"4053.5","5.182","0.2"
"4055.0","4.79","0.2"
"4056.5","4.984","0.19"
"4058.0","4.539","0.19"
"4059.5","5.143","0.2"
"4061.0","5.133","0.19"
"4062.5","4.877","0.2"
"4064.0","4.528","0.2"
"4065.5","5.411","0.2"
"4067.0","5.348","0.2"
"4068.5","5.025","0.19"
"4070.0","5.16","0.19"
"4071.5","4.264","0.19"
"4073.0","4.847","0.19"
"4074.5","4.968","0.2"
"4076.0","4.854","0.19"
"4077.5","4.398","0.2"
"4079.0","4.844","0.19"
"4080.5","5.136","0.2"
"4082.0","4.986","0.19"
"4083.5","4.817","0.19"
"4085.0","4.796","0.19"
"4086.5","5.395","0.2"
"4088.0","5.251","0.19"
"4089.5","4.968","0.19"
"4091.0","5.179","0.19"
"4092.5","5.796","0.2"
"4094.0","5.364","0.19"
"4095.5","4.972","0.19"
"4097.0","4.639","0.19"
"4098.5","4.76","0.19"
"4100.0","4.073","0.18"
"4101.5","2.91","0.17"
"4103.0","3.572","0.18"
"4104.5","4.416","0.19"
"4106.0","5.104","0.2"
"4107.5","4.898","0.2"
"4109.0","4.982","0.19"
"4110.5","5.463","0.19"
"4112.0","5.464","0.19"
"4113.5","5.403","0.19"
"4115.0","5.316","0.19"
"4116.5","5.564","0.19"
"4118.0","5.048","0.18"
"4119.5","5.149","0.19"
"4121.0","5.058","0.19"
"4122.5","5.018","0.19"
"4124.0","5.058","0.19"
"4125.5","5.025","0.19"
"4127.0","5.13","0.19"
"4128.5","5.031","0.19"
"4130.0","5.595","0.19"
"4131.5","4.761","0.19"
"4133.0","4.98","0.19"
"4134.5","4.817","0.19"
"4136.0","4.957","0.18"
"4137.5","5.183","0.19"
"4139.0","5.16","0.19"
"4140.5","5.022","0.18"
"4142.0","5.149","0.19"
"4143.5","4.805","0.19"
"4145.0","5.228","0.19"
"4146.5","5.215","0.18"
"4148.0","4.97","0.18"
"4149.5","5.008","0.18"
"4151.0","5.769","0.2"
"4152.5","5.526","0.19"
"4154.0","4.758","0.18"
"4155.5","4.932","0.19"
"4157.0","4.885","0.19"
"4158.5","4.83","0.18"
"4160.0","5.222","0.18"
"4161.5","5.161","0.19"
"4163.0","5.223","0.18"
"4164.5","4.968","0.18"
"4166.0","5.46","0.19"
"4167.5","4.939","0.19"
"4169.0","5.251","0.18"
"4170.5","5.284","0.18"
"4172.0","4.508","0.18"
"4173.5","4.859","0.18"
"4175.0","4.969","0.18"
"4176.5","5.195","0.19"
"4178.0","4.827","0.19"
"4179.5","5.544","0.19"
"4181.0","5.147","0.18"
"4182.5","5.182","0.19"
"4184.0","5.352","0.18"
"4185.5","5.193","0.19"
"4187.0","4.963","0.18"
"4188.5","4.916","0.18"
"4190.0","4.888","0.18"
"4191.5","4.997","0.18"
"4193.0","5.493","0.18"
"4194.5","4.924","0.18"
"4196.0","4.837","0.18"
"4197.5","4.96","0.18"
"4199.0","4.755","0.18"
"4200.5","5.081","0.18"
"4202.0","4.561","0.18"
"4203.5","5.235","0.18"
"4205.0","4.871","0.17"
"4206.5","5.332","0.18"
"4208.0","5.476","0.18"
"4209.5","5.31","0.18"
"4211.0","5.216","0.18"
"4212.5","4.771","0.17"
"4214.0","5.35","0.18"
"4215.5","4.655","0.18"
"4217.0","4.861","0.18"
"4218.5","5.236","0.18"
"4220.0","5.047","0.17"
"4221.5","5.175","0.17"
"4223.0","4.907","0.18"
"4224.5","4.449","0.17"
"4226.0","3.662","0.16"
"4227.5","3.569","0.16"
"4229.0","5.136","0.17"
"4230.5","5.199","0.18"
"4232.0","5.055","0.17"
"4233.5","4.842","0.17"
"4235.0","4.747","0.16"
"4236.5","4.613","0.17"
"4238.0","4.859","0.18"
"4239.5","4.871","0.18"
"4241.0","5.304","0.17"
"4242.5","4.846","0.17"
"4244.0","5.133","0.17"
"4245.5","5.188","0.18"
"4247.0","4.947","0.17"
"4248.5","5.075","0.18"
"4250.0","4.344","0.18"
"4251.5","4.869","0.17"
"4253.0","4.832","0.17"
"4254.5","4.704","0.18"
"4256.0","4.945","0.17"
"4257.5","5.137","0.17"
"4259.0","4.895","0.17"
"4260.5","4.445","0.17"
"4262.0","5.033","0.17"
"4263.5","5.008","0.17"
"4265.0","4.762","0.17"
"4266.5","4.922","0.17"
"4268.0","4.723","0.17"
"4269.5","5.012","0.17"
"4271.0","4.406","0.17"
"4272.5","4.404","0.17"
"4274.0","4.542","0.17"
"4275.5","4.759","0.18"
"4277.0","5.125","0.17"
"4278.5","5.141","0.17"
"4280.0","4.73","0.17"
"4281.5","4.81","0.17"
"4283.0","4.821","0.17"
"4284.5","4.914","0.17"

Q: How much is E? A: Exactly -0.2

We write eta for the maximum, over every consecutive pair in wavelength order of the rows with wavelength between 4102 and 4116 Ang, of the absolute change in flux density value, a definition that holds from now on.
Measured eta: 0.84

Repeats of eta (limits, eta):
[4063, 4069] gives 0.88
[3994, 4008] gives 0.91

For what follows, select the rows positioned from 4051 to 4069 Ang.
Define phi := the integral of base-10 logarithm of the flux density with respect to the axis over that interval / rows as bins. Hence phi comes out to 12.6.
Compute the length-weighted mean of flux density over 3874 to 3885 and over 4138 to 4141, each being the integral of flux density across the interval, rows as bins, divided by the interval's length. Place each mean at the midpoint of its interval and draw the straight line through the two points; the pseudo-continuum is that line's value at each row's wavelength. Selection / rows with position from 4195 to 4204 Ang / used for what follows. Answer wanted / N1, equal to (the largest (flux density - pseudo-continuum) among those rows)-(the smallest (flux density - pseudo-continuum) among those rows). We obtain 0.67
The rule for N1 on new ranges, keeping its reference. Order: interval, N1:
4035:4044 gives 0.47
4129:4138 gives 0.84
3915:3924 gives 0.70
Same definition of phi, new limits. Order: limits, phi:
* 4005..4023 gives 12.6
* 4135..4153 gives 12.8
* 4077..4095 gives 12.7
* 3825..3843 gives 8.8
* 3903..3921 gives 11.4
